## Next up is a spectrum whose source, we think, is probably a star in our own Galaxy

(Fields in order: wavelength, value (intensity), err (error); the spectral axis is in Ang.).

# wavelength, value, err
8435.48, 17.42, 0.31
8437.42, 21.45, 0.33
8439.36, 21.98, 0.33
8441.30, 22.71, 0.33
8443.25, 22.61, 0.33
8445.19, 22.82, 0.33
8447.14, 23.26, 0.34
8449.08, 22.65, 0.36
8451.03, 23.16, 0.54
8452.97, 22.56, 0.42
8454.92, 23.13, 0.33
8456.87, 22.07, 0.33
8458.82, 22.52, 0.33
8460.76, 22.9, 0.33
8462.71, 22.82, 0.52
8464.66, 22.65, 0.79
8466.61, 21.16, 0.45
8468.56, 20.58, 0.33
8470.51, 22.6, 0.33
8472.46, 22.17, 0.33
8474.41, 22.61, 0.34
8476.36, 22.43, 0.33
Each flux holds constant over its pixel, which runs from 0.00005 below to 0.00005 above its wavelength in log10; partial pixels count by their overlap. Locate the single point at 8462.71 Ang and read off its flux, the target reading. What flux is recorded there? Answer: 22.82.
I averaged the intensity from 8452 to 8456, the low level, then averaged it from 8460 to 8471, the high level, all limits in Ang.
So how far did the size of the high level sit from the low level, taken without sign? 0.73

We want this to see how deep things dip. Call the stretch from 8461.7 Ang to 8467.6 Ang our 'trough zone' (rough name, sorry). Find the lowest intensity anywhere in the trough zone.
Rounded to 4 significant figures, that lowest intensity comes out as 21.16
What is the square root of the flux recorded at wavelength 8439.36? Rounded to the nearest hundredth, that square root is 4.69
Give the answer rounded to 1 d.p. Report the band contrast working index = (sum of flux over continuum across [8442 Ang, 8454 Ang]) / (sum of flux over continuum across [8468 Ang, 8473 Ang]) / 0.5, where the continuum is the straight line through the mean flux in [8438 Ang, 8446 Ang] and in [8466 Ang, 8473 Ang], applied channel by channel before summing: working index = 4.1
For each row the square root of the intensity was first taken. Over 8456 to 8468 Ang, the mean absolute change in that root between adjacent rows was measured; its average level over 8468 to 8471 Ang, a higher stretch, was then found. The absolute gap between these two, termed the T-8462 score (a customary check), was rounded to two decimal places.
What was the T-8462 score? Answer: 4.59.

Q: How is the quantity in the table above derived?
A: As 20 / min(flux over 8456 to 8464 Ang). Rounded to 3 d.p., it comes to 0.906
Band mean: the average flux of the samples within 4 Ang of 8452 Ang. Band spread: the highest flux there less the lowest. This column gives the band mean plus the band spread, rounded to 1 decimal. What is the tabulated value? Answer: 23.5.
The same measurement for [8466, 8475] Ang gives 23.9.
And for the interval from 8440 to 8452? 23.5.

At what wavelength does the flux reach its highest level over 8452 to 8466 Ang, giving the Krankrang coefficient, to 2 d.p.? 8454.92 Ang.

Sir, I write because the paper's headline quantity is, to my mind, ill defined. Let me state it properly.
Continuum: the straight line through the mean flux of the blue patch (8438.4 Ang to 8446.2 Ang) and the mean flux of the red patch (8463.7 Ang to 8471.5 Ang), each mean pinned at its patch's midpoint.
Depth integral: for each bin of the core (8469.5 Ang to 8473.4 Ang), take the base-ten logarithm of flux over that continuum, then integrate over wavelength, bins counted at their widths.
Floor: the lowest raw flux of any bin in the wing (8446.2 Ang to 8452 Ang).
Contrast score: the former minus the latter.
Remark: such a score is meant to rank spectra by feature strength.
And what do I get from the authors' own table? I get -22.59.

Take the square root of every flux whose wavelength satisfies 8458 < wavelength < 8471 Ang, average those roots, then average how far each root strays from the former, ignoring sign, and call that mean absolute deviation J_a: 0.080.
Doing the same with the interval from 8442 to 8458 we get 0.032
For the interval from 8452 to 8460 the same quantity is 0.029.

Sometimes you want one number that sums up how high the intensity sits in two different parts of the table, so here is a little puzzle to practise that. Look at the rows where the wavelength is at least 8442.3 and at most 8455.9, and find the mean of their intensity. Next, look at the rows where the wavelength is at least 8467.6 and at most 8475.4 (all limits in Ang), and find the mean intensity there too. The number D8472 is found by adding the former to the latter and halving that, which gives 22.4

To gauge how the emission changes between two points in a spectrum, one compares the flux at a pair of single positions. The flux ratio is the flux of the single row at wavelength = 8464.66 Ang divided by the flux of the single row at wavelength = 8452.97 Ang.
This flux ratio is 1.00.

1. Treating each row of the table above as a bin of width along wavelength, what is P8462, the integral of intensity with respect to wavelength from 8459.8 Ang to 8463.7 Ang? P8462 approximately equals 89.1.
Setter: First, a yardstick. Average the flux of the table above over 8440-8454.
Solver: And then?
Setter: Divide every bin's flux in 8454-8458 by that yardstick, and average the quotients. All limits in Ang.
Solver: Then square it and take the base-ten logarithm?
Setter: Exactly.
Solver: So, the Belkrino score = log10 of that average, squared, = -0.009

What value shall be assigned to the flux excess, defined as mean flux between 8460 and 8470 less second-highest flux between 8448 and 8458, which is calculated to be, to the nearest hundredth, -1.11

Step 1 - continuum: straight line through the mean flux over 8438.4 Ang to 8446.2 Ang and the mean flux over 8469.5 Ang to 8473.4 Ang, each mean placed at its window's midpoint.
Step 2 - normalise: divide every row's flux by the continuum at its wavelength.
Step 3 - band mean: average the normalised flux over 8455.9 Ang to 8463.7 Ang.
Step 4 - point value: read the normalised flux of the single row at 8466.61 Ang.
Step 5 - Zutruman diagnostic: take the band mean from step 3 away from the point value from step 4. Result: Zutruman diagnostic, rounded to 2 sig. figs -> -0.062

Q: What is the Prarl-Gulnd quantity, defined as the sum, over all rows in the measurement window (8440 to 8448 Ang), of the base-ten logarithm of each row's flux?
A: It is 5.44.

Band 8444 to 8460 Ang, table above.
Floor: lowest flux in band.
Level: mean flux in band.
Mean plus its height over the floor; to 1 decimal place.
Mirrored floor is 23.5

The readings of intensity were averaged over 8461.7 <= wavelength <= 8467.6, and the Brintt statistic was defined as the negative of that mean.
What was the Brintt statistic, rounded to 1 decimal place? -22.2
